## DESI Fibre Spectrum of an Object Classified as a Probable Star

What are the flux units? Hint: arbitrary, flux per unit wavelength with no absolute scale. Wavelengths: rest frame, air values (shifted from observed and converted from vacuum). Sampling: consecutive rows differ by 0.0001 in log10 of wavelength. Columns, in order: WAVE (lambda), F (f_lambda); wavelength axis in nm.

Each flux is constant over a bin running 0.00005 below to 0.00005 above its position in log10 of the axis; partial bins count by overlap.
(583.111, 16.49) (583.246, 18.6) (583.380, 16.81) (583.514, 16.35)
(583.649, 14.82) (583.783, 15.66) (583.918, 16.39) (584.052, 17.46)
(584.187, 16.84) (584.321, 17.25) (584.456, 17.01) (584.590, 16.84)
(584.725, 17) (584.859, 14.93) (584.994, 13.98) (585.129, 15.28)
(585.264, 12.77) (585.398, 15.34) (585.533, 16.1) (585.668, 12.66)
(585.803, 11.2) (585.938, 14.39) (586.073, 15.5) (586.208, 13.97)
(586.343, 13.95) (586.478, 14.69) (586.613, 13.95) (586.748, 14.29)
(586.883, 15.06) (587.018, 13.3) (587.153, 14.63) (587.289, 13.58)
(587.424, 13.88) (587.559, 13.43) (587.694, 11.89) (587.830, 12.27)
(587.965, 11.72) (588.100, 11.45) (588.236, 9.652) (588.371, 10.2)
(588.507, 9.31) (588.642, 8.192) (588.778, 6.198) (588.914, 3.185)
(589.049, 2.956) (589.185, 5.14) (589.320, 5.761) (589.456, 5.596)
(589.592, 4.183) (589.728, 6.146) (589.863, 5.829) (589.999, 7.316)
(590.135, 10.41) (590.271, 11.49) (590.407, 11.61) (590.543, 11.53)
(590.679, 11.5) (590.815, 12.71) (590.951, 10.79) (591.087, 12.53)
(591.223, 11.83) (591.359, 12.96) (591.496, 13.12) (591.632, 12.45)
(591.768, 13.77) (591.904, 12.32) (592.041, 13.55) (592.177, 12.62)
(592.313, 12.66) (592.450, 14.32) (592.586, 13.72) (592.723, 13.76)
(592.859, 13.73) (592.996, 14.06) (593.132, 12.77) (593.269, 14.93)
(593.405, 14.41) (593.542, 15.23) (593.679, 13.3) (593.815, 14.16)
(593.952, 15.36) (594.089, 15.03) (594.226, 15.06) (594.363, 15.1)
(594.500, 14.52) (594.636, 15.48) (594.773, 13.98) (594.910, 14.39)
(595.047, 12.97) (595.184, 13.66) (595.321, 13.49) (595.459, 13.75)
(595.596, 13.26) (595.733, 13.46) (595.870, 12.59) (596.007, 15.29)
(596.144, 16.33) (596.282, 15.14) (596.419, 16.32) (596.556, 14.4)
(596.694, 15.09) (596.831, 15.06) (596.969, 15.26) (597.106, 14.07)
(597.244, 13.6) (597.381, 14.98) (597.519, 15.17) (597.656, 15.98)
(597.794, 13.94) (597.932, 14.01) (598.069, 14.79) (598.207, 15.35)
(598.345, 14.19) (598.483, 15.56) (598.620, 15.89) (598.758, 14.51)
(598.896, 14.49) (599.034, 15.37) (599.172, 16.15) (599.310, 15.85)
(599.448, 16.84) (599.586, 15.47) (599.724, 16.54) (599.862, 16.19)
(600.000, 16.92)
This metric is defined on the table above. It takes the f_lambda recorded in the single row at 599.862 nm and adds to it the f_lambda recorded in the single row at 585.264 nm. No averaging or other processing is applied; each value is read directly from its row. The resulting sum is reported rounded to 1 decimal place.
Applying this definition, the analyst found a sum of 29.0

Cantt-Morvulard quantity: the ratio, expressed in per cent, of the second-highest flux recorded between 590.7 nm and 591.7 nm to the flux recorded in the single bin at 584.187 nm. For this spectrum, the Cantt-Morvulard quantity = 77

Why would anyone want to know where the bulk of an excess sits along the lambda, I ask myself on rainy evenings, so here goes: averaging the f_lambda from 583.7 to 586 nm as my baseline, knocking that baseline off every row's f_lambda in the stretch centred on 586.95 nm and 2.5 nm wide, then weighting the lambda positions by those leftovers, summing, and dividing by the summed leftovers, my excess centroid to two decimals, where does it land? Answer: 587.18 nm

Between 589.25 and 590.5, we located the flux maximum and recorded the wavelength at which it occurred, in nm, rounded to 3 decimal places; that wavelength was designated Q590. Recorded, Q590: 590.407 nm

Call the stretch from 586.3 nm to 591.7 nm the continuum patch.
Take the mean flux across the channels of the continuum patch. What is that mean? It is 10.5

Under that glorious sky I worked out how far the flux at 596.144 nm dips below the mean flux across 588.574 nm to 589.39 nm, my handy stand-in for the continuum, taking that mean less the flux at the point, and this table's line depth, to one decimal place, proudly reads -11.1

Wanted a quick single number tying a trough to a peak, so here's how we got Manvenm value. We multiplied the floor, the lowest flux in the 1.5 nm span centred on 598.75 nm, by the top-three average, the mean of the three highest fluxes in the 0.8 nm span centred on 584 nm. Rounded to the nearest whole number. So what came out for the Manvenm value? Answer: 244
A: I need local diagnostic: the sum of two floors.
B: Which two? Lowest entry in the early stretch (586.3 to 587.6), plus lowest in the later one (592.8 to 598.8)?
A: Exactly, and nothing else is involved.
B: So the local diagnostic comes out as 25.9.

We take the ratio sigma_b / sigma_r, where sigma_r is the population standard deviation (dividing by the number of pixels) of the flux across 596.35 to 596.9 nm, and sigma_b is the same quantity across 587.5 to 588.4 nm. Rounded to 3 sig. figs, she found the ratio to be 1.69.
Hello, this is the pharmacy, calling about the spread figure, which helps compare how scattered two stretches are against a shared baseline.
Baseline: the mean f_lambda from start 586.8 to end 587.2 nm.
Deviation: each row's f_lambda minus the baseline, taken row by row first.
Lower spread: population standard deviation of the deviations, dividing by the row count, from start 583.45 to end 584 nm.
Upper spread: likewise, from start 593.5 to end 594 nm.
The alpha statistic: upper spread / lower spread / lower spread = 2.1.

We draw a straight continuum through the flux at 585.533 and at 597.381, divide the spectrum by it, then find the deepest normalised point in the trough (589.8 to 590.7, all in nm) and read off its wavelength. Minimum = 589.863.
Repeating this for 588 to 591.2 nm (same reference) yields 589.049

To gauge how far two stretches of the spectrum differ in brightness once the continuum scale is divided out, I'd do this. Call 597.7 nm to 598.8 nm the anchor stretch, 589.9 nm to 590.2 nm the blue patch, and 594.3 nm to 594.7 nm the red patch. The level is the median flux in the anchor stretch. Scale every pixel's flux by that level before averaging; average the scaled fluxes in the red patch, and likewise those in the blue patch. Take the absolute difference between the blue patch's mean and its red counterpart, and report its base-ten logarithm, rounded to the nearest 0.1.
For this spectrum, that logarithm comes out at -0.4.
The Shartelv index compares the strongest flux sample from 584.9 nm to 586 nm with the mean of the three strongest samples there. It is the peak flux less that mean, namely 0.53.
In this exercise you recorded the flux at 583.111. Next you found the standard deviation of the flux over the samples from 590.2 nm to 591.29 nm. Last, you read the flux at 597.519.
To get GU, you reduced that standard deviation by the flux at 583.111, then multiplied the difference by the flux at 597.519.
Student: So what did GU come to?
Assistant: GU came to -241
